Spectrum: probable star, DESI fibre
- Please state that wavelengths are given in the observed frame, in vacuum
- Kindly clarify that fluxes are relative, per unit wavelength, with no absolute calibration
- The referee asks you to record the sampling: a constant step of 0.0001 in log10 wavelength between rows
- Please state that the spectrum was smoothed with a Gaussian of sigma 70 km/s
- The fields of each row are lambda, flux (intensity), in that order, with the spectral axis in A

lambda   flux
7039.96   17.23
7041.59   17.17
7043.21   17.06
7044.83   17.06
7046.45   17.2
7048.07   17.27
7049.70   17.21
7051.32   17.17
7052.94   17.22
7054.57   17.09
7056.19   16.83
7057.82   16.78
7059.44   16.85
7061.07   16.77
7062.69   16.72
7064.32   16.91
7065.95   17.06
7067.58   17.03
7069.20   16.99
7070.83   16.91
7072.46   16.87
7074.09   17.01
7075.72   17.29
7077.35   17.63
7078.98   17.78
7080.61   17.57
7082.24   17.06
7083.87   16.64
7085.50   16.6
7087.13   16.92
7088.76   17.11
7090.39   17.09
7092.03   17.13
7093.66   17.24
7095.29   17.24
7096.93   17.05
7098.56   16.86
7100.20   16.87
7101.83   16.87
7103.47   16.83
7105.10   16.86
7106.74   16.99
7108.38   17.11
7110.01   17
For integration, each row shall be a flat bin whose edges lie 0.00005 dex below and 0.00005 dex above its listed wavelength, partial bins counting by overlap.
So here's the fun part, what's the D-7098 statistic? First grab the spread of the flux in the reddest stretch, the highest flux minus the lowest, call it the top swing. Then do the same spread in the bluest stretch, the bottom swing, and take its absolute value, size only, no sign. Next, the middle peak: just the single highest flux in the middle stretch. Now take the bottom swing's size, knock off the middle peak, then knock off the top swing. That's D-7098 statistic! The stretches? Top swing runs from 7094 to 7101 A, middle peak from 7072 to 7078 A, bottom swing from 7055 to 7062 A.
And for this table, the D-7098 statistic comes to -17.9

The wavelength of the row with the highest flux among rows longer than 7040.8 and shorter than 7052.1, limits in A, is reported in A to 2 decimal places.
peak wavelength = 7048.07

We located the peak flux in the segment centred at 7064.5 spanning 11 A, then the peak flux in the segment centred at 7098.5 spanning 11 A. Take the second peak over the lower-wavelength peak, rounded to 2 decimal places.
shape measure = 1.01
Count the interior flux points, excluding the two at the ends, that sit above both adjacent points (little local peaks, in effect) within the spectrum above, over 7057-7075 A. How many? 2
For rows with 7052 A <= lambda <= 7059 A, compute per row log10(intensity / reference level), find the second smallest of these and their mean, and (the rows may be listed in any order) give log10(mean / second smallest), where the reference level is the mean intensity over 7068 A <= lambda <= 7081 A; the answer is -0.19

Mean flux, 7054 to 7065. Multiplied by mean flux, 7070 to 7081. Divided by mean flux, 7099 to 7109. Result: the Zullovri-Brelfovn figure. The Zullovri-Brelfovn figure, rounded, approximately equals 17.22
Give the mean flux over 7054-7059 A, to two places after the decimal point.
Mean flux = 16.90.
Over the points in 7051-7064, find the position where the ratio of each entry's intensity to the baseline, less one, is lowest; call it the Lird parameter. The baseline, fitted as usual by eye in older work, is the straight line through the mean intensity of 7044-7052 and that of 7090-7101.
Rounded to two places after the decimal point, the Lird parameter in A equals 7062.69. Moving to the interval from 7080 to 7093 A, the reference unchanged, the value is 7085.50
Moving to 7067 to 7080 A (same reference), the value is 7072.46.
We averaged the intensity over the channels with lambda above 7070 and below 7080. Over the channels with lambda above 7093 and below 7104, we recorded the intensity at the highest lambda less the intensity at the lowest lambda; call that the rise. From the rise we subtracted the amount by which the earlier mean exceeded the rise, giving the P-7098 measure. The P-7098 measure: -18.1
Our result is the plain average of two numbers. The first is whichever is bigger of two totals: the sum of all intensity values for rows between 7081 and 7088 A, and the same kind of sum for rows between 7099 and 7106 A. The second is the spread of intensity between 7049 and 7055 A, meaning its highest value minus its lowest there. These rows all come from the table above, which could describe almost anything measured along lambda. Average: 33.8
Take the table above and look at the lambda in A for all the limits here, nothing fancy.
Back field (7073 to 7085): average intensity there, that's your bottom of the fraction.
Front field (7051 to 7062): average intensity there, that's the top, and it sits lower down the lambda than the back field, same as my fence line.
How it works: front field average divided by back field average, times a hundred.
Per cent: 98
